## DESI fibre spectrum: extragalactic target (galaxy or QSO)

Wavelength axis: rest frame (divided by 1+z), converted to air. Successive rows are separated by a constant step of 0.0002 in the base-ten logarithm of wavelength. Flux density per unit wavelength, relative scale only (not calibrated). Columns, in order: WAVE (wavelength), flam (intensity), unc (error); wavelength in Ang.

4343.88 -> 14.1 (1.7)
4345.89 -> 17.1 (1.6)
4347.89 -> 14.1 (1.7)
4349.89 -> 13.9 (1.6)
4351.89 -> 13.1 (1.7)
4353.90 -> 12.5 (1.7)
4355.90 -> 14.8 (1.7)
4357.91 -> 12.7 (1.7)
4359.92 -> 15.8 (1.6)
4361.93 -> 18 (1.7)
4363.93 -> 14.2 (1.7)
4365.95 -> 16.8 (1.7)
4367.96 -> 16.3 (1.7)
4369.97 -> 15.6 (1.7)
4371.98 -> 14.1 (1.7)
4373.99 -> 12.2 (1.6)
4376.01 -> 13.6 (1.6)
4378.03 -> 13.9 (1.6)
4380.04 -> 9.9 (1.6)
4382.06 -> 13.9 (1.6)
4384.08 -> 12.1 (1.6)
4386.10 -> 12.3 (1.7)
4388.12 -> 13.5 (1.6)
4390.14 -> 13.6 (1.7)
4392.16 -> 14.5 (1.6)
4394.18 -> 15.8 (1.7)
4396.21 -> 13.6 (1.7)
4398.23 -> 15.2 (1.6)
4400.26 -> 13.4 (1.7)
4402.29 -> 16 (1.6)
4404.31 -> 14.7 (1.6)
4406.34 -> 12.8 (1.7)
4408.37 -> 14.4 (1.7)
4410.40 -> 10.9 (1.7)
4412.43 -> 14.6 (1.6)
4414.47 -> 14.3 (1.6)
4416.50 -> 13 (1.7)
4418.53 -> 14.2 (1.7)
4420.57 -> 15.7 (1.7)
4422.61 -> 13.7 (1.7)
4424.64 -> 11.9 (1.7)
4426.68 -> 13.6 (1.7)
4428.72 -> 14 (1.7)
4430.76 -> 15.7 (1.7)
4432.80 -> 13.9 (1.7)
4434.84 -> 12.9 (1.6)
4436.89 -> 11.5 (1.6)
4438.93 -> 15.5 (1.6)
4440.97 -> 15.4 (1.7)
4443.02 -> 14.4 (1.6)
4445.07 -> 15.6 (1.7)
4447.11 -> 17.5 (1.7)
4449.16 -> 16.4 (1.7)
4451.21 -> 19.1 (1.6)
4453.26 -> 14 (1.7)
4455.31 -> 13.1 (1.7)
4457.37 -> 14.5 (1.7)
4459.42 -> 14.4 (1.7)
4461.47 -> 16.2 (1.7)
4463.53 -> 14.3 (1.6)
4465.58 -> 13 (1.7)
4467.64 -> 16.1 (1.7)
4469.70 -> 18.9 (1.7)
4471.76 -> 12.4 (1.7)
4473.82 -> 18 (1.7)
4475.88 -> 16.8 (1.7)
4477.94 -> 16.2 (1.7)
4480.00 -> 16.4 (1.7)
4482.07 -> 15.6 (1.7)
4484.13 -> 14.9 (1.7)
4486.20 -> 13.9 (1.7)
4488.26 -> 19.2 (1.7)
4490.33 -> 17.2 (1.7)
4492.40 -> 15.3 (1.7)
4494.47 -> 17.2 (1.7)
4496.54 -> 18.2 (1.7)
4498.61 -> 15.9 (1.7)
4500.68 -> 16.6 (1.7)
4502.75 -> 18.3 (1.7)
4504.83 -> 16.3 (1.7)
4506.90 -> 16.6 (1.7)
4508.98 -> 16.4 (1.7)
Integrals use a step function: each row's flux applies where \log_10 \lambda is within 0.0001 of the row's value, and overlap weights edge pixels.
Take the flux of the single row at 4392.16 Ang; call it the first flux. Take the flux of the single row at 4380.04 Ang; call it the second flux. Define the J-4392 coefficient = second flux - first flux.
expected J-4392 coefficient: -5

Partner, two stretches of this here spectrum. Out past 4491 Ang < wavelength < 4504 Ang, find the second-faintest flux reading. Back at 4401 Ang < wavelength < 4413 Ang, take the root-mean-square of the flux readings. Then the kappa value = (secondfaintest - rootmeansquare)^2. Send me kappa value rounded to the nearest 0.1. 3.6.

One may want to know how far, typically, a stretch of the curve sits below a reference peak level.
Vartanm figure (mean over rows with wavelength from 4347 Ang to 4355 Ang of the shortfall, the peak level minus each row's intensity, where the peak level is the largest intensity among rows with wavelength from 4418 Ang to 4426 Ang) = 2.3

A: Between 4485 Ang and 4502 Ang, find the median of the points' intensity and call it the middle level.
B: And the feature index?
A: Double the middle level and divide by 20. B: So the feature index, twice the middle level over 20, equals 1.69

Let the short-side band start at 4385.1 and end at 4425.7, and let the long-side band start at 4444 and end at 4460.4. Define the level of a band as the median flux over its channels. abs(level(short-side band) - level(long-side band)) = 1.1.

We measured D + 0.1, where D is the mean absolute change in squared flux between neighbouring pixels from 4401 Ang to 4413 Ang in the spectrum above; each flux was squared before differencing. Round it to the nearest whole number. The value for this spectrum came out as 64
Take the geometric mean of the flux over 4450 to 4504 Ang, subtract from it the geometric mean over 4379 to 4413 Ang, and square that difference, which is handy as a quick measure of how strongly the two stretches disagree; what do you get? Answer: 5.6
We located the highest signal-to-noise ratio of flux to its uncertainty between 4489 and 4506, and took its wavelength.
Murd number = 4502.75 Ang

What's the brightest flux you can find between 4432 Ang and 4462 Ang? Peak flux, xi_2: 19.1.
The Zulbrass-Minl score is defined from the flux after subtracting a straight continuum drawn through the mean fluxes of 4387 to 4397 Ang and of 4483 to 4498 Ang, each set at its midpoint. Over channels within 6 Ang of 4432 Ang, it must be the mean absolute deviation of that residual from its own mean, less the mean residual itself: 2.5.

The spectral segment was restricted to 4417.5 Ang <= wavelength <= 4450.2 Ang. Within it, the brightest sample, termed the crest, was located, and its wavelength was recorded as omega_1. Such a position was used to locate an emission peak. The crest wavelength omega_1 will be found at 4447.11 Ang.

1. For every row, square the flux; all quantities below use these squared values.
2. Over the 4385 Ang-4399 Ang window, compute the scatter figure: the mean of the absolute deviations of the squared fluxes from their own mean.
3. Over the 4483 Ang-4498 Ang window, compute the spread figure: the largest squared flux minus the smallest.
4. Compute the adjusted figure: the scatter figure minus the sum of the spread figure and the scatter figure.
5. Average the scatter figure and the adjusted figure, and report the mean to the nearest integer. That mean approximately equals -74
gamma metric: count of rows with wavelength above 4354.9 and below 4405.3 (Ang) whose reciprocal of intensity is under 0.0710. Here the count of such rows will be 13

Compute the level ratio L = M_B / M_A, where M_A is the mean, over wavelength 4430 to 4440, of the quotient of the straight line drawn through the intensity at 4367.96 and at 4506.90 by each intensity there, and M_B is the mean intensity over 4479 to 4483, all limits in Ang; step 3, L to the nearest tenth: 13.3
